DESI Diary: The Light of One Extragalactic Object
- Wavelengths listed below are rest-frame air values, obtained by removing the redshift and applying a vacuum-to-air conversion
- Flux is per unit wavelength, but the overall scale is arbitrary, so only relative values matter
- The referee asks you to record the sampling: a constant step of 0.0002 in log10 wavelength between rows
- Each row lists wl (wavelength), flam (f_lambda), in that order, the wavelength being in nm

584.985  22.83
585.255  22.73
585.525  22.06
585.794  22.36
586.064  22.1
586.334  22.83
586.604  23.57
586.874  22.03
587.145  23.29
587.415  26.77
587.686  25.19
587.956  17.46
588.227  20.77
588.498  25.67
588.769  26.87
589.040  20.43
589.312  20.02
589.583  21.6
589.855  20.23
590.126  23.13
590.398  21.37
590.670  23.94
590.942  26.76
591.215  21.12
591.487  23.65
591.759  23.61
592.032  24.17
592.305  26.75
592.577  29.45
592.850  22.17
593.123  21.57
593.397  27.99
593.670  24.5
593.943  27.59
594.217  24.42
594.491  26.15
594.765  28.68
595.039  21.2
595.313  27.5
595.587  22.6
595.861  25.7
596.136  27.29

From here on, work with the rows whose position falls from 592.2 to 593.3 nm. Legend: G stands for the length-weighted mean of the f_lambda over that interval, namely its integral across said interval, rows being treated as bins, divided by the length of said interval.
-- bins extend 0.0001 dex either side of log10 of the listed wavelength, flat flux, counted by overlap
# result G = 25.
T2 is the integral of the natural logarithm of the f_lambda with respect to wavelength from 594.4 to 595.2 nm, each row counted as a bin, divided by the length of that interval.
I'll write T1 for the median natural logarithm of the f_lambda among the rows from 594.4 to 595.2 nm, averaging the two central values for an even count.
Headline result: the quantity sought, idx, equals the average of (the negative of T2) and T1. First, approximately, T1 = 3.264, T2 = 3.22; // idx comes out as 0.0196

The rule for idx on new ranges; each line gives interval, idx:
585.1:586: 0.0005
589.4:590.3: 0.0009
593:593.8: -0.0012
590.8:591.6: -0.0010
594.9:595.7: -0.0235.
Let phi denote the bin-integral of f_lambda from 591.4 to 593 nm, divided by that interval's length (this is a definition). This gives 25.0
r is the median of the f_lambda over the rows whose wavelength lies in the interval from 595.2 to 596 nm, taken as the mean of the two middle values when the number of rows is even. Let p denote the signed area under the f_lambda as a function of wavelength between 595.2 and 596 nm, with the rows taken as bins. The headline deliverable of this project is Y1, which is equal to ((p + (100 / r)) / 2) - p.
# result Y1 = -8.1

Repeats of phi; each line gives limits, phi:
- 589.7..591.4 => 22.8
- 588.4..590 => 22.4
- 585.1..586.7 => 22.6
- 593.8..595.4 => 25.9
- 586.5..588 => 23.4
